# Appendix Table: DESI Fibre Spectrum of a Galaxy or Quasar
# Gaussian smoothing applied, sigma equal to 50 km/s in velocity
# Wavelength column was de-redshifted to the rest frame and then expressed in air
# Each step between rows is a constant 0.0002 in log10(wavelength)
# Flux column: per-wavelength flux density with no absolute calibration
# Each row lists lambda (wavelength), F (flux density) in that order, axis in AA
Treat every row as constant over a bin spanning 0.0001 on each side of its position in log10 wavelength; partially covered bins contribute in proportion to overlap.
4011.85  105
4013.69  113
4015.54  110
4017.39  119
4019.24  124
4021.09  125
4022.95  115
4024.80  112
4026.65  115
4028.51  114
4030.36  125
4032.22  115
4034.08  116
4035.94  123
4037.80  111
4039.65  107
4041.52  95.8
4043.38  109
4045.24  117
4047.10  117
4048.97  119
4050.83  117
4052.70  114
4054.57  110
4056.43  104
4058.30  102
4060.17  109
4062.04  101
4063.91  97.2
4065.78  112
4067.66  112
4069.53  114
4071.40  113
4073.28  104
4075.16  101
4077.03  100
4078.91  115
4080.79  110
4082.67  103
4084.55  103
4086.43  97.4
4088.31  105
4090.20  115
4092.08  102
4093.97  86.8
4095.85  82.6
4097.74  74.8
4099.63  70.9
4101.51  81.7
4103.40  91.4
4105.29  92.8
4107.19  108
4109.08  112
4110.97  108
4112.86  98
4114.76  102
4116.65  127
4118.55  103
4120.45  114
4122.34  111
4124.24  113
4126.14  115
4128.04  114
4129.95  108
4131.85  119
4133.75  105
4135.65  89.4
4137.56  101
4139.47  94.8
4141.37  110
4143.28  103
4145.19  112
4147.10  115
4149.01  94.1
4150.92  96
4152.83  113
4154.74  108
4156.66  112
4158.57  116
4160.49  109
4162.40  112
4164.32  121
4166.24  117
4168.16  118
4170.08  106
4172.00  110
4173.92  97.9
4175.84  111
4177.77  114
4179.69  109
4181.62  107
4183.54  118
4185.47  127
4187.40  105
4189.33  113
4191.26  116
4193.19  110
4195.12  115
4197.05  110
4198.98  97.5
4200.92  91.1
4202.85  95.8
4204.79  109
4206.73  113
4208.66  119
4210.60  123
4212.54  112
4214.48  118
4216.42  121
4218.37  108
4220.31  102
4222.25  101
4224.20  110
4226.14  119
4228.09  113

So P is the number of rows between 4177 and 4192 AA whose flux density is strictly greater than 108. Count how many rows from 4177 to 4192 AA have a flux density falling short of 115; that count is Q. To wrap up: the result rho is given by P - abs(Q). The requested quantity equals 1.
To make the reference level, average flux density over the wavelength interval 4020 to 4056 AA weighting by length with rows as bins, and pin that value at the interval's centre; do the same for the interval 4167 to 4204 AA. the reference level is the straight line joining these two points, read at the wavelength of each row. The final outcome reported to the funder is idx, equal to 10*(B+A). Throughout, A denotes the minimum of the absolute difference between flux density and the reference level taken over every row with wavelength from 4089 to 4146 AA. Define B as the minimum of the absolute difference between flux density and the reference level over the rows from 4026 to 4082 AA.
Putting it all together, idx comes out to 2.3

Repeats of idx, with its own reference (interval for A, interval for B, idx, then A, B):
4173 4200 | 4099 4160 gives 4.1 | 0.3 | 0.15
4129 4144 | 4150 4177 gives 11.2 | 0.7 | 0.45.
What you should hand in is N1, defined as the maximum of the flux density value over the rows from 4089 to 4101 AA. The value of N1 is 115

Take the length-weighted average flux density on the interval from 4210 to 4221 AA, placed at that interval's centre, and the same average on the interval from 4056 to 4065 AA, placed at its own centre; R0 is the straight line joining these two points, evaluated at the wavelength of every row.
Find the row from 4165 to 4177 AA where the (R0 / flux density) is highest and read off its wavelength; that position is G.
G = 4173.92 AA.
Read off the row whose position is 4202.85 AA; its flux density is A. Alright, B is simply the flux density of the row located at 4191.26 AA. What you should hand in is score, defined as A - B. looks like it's -20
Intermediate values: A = 95.8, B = 116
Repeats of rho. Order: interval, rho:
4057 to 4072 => -3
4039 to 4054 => 2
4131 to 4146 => -4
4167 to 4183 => -2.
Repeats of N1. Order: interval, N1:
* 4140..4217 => 127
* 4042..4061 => 119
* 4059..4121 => 127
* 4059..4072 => 114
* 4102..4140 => 127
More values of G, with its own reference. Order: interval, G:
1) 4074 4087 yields 4086.43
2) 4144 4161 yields 4149.01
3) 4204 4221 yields 4220.31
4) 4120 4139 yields 4135.65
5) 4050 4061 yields 4058.30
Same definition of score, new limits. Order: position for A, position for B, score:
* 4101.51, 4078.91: -33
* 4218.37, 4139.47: 13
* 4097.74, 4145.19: -37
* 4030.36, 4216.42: 4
